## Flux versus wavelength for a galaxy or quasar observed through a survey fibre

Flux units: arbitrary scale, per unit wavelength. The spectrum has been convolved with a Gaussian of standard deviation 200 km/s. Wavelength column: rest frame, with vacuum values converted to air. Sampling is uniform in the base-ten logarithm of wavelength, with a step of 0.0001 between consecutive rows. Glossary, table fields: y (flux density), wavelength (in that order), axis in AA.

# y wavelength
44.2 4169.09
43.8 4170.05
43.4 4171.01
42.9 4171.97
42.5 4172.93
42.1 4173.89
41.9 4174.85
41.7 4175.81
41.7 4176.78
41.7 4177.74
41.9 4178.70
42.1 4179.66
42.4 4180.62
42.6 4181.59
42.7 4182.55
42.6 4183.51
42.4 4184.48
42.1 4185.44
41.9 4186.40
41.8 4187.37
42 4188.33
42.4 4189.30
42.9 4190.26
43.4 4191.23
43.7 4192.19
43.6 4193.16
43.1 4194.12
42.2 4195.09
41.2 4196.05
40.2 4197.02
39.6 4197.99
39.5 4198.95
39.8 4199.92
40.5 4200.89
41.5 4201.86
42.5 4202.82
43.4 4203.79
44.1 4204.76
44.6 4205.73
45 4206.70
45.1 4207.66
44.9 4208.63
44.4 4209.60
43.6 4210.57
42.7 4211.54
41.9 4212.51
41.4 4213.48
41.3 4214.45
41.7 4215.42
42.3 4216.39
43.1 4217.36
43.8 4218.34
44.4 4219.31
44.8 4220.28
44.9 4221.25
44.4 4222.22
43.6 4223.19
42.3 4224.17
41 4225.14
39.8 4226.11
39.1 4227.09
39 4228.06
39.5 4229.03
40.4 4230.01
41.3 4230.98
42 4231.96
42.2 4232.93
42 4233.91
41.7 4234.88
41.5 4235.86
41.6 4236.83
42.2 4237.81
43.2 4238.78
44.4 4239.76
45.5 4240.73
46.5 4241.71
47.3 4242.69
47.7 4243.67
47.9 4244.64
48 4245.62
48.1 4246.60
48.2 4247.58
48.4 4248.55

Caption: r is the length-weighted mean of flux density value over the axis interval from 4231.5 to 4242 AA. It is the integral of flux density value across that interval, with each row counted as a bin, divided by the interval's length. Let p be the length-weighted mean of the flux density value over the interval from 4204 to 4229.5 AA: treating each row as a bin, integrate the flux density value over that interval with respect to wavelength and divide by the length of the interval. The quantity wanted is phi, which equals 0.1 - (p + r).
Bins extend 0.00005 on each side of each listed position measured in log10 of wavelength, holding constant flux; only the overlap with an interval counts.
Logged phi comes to -85.6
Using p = 42.8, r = 42.9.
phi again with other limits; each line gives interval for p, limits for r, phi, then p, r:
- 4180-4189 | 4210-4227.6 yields -84.7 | 42.3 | 42.6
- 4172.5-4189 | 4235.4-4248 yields -87.6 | 42.1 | 45.5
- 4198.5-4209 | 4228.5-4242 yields -85.1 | 42.8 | 42.4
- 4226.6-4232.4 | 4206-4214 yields -83.7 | 40.2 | 43.7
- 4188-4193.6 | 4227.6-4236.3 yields -83.9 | 43.0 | 41.1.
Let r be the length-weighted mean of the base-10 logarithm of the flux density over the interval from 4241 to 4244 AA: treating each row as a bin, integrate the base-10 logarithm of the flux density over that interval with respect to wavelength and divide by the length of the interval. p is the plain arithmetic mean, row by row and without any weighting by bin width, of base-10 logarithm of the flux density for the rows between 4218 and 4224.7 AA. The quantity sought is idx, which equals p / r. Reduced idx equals 0.99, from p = 1.64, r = 1.67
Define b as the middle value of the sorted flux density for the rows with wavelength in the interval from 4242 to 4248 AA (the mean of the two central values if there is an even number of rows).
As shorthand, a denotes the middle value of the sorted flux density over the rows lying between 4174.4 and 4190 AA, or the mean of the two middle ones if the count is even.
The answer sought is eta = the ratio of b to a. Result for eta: 1.14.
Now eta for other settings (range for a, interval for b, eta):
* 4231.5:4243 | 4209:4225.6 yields 1.02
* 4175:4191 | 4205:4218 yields 1.02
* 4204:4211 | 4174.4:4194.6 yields 0.95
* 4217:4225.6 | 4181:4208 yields 0.97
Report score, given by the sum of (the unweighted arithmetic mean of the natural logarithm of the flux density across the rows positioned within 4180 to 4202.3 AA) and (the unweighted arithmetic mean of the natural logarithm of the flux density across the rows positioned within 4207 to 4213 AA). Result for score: 7.51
